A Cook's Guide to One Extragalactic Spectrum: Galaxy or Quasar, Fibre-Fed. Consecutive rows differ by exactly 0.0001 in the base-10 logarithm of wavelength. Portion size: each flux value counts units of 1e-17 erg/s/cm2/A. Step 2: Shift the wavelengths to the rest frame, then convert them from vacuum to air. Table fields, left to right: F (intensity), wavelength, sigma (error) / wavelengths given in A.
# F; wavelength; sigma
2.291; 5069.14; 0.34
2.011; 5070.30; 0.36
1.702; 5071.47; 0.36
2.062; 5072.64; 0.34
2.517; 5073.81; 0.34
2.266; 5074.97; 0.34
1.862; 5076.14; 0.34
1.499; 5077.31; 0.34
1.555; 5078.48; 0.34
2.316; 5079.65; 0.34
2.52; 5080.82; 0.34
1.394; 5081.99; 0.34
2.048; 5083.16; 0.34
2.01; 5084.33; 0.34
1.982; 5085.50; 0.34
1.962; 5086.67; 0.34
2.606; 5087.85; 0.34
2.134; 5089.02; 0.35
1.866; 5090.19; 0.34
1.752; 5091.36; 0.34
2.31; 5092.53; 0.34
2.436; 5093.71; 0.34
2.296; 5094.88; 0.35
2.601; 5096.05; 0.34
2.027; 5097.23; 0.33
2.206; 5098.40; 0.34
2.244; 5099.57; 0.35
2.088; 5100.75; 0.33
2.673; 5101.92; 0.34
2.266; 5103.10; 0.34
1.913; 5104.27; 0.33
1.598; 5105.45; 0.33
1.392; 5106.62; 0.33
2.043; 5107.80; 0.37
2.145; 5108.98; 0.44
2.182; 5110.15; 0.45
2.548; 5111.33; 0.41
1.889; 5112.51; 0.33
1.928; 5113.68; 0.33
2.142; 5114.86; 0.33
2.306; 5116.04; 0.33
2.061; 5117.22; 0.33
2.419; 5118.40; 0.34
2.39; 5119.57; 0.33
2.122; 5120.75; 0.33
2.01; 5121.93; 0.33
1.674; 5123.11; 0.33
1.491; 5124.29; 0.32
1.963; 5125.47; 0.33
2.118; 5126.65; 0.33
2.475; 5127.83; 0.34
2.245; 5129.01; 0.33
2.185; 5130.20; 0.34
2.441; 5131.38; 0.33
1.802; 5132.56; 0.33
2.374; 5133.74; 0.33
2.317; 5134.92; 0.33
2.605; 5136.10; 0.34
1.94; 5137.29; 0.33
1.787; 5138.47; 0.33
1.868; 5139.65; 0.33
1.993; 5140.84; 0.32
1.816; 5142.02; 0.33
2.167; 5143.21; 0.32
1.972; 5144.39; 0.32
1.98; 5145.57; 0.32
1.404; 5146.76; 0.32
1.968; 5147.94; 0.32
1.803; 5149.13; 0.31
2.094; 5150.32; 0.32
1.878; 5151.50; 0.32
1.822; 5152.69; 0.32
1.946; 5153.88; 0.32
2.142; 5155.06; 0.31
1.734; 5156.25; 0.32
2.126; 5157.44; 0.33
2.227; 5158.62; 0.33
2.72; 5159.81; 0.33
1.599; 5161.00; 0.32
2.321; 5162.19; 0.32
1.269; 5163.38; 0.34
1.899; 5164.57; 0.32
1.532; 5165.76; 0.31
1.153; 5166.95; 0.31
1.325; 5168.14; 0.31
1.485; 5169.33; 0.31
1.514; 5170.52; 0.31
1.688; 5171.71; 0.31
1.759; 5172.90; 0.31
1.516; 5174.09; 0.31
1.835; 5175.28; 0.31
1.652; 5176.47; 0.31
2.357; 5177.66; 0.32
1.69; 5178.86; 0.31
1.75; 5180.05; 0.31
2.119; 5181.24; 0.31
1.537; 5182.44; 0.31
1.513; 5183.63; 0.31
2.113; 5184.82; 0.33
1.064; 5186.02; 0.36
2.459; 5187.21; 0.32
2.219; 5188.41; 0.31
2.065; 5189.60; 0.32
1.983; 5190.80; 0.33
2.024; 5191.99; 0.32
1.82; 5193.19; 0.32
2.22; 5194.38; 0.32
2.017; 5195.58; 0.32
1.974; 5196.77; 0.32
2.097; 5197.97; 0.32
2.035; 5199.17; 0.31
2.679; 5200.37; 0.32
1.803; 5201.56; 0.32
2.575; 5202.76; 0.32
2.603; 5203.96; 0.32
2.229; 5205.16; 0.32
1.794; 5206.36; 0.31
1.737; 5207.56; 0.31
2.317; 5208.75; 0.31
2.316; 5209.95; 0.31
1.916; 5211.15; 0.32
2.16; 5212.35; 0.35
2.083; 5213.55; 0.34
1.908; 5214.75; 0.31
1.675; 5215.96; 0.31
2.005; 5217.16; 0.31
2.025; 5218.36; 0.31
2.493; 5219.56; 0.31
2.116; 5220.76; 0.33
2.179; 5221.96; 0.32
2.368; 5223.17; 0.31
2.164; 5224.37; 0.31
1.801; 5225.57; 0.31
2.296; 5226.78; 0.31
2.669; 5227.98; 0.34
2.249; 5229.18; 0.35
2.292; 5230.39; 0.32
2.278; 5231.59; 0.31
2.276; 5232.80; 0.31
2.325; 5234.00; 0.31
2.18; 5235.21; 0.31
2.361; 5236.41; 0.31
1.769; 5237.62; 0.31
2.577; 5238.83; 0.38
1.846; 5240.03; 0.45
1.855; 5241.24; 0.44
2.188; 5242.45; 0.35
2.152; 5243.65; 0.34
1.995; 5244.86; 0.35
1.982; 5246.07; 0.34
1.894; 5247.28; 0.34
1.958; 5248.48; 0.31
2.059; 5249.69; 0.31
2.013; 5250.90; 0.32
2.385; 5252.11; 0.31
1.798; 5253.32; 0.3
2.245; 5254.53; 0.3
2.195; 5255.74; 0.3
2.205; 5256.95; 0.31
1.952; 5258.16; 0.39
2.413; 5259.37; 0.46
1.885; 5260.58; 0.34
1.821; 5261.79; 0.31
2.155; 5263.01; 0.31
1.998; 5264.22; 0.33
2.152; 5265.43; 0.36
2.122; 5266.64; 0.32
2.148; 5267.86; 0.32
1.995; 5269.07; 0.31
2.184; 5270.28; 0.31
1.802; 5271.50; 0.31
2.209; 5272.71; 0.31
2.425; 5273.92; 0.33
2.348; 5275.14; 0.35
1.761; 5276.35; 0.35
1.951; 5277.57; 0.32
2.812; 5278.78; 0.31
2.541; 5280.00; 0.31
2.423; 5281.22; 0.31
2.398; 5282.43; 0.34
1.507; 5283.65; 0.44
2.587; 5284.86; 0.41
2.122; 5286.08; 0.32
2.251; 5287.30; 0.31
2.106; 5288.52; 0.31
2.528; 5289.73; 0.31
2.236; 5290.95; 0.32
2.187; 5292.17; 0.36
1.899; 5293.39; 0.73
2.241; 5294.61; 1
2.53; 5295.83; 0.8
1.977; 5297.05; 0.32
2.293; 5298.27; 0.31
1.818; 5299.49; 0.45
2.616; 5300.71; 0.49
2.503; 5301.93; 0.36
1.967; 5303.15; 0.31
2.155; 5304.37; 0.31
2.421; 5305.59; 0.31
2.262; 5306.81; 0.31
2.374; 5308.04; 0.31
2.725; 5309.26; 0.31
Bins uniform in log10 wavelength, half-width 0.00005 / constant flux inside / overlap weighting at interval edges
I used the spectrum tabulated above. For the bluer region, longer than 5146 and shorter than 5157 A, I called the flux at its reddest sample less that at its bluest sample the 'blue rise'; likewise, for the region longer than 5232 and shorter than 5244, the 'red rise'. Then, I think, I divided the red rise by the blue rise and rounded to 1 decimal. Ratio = -0.4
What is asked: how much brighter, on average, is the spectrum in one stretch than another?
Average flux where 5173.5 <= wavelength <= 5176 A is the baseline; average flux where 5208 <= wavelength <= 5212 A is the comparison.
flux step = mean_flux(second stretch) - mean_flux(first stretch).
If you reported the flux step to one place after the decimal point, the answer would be 0.5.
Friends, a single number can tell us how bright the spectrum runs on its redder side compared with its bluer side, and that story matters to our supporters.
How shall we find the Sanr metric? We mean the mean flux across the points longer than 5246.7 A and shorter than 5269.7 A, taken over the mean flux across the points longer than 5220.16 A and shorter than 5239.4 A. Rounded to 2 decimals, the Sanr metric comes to 0.92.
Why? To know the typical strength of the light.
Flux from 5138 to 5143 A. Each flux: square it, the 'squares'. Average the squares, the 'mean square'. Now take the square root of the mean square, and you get 1.87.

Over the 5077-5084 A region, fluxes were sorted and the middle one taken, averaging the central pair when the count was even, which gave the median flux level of 1.80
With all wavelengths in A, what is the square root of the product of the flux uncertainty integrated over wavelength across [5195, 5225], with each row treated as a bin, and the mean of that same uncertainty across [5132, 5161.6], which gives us 1.76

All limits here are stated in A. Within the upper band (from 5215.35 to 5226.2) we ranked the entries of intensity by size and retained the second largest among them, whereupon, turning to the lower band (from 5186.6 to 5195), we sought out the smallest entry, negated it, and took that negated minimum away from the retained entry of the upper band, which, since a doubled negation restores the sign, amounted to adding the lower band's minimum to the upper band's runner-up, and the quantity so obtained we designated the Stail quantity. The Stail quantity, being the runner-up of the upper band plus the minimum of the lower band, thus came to 4.19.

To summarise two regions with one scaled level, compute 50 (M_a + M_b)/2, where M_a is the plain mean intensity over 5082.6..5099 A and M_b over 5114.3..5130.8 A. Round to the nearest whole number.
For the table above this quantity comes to 107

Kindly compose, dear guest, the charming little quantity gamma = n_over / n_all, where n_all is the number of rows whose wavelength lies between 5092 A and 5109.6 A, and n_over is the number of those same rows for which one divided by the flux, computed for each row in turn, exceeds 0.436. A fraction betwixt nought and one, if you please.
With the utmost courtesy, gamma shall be 0.67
